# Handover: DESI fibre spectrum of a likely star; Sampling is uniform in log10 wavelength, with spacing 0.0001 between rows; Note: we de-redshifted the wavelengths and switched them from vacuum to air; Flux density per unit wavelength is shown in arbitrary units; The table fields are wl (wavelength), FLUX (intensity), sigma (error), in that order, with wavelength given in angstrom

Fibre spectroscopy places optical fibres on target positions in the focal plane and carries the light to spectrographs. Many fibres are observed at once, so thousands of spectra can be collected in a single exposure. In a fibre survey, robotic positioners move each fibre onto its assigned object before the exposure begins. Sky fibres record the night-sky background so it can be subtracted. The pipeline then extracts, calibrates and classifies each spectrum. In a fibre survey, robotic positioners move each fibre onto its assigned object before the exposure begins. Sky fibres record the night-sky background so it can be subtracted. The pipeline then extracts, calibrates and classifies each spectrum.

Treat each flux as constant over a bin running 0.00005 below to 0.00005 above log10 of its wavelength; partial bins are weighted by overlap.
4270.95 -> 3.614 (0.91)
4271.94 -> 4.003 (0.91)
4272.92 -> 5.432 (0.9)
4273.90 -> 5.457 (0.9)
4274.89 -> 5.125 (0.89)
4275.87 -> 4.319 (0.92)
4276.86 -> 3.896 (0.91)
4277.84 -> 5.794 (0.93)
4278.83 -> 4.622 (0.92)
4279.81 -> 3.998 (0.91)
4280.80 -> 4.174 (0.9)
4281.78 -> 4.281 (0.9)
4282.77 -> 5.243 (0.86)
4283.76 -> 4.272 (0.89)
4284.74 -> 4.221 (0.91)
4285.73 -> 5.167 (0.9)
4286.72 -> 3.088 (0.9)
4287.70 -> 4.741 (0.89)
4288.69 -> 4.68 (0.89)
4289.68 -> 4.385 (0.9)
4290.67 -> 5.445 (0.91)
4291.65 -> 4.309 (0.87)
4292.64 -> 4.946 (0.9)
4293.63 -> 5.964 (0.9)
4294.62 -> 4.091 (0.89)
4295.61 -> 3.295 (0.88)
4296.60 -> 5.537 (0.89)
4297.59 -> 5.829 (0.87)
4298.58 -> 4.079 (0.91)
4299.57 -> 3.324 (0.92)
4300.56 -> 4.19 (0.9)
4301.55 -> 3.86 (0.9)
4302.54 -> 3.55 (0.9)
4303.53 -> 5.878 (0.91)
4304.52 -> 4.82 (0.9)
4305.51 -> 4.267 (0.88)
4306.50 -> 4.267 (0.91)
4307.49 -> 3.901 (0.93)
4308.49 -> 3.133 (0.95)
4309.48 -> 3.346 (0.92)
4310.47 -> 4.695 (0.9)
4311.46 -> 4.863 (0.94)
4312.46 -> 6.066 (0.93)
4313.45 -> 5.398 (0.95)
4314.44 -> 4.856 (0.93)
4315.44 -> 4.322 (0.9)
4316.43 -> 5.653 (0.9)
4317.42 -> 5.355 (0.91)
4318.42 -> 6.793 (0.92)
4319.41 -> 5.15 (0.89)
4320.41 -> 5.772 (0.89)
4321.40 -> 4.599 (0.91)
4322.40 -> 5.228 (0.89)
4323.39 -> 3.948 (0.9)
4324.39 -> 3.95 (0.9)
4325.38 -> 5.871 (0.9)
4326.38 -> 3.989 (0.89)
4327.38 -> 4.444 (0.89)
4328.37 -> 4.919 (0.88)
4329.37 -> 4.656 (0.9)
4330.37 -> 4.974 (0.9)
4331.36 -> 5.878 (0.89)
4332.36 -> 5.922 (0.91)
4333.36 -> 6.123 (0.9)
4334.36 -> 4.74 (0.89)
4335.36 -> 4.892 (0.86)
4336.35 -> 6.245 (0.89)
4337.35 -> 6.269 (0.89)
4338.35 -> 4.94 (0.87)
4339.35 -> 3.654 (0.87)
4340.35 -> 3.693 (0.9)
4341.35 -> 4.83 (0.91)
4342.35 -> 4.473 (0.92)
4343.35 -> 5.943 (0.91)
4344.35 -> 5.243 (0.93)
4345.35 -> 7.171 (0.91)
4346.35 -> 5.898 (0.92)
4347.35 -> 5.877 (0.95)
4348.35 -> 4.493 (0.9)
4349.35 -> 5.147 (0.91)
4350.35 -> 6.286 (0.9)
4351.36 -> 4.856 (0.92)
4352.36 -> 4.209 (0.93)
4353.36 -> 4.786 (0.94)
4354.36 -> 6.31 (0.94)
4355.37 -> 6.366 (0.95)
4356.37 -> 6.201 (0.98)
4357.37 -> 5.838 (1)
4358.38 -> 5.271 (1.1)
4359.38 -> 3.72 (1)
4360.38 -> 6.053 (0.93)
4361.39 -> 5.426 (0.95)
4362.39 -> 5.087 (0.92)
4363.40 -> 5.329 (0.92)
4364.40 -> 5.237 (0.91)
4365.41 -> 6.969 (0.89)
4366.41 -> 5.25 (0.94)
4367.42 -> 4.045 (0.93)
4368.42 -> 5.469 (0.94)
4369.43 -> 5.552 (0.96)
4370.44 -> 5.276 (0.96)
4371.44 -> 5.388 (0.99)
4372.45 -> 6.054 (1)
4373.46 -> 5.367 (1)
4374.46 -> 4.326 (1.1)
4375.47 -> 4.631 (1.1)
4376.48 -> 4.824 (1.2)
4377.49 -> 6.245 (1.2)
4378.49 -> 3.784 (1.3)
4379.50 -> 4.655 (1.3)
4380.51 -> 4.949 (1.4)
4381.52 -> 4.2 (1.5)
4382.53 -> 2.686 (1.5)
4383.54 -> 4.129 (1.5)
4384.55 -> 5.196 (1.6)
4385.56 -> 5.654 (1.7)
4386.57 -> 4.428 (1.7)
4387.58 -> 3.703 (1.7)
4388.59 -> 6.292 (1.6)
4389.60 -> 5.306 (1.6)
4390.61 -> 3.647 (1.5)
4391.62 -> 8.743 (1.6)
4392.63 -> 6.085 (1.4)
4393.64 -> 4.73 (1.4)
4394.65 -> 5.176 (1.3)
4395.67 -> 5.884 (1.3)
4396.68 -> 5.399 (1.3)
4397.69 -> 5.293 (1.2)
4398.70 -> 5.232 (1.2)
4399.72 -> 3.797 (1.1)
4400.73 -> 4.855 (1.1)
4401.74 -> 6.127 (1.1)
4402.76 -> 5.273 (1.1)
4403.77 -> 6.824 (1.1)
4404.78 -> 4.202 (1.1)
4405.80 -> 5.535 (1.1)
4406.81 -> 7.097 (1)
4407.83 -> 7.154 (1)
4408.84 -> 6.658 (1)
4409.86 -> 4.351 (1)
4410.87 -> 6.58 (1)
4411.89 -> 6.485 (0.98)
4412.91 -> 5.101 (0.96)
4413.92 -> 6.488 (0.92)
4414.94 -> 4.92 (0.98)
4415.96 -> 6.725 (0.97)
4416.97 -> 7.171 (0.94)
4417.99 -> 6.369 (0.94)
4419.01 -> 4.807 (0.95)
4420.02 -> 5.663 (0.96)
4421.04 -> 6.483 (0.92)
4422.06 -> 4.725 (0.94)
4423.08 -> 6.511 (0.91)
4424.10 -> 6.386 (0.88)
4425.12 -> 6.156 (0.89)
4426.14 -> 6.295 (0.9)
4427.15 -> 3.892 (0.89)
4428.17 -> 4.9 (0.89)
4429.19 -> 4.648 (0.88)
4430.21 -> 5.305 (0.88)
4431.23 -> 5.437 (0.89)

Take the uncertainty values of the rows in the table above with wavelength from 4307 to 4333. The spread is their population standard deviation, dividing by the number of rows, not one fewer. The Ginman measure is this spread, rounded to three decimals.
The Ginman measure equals 0.019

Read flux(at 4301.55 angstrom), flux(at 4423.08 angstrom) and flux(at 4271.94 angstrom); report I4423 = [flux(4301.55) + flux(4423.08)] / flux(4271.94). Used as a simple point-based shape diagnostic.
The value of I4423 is 2.6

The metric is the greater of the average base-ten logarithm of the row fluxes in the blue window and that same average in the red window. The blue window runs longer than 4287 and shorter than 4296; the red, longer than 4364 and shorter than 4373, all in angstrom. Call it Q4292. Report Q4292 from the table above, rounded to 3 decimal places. 0.734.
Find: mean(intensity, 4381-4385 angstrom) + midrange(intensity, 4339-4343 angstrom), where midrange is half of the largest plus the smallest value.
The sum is 8.3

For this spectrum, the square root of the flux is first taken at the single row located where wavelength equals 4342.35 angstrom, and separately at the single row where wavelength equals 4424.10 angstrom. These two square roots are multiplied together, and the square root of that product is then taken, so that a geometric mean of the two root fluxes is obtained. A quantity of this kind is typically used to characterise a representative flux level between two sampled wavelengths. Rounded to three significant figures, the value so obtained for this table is 2.31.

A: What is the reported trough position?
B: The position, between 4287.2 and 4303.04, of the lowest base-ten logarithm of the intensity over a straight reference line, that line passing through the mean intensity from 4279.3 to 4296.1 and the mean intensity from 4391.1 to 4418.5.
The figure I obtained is 4299.57 angstrom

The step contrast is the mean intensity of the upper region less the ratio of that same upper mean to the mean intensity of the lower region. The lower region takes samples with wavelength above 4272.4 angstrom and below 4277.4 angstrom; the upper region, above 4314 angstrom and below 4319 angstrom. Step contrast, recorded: 4.3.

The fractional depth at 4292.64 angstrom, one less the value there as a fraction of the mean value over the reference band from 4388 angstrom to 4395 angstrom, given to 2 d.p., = 0.13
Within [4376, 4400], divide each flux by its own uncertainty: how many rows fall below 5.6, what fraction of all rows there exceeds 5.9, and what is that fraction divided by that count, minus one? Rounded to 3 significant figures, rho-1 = -1.00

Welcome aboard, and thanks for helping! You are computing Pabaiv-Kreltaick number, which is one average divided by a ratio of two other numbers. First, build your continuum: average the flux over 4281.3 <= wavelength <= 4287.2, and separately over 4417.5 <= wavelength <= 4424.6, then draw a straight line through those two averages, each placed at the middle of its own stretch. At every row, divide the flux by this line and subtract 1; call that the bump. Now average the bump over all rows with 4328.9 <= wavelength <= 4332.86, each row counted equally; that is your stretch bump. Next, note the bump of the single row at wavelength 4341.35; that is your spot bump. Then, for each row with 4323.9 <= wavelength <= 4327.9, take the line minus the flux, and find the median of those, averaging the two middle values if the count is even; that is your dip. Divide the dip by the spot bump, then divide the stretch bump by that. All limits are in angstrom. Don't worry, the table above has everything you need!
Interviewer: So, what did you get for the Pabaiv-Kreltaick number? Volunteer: -0.005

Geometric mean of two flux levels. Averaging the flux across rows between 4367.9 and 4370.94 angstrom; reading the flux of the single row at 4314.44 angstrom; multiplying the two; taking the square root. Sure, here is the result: 5.1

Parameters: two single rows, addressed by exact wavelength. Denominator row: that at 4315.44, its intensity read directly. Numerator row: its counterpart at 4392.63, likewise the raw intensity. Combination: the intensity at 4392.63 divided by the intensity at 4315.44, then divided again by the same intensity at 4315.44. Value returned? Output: 0.33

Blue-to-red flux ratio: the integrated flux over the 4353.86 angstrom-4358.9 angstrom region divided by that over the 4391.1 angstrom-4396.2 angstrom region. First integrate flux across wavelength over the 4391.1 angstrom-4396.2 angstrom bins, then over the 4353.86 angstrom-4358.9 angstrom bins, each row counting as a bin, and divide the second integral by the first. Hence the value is 0.97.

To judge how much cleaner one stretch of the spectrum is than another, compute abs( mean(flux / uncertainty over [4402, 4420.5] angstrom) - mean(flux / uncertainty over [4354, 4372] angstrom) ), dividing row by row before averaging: 0.2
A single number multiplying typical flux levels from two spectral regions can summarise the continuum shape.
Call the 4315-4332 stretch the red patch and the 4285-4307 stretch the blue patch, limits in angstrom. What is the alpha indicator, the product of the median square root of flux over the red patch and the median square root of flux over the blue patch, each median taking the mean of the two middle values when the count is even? 4.6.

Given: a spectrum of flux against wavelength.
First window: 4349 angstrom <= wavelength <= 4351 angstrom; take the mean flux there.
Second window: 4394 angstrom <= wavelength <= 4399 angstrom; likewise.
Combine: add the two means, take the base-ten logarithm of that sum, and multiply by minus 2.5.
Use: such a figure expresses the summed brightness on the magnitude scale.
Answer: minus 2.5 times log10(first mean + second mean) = -2.61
